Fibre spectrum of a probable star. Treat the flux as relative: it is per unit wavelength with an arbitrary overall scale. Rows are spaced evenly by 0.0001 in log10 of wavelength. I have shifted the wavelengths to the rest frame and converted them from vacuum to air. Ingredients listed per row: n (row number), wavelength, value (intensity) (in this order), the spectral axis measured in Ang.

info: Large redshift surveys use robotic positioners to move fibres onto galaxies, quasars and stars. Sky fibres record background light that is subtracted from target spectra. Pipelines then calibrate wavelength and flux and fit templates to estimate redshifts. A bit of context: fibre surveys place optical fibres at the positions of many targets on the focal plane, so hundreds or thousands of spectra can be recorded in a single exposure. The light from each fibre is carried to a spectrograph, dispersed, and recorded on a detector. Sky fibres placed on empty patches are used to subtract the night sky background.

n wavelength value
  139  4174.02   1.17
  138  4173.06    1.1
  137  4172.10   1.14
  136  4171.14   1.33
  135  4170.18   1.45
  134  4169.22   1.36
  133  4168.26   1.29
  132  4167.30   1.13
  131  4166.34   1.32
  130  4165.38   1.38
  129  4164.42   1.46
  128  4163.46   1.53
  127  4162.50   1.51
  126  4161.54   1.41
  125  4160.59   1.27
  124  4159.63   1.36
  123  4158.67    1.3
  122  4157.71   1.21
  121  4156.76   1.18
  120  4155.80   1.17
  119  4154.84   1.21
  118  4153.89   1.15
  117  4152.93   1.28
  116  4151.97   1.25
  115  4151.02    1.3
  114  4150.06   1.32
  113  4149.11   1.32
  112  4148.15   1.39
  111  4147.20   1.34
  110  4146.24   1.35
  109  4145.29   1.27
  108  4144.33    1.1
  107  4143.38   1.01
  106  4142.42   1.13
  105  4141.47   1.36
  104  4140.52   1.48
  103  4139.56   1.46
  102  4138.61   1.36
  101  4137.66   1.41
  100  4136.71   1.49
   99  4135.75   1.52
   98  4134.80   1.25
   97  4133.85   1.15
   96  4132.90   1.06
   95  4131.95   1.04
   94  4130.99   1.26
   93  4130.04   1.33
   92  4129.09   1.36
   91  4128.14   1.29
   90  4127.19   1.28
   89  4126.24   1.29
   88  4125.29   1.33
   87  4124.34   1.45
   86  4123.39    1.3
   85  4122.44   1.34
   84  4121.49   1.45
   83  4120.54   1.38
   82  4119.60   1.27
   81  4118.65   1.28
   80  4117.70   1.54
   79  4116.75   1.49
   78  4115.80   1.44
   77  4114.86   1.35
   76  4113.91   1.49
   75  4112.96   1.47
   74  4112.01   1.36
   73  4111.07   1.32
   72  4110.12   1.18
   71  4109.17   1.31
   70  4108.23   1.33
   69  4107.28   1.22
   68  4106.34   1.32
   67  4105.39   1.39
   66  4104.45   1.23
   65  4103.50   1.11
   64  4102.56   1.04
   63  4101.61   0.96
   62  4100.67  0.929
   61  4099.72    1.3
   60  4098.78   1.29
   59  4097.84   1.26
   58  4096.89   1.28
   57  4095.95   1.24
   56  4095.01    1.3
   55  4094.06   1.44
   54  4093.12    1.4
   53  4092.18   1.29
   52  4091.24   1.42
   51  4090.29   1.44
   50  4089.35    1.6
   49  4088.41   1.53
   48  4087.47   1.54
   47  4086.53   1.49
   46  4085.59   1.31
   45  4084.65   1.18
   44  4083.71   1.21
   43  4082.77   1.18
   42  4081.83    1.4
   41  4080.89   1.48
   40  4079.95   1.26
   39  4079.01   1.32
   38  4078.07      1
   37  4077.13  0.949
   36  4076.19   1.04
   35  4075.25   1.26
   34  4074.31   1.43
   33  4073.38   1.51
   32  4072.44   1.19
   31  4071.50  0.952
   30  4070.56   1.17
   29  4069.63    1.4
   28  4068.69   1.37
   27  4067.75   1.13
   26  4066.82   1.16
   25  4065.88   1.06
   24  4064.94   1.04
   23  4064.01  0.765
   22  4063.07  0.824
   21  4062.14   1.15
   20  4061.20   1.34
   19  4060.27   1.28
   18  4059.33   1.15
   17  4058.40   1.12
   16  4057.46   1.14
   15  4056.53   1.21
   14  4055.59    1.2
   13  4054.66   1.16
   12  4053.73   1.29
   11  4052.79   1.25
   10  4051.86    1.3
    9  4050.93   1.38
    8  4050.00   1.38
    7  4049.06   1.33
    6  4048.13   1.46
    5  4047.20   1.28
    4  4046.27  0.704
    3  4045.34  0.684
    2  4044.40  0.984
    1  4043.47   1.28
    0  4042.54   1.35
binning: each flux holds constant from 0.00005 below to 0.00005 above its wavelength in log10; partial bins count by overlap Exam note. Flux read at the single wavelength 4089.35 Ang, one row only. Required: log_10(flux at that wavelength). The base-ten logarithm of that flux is 0.20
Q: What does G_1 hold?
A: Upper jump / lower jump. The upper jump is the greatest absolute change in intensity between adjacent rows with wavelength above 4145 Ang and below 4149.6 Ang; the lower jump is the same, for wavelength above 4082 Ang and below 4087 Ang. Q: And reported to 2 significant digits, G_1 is 0.44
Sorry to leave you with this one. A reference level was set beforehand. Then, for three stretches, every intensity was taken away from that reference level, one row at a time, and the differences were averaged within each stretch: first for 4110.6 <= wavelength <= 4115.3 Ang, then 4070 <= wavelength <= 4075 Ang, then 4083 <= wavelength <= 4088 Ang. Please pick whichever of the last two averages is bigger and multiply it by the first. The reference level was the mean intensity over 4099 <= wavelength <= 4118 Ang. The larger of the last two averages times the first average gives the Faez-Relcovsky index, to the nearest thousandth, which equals -0.004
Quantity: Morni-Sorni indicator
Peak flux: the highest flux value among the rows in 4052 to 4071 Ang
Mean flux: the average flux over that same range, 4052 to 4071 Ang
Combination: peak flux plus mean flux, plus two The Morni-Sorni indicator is 4.56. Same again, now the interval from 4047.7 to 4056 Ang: 4.77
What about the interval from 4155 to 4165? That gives 4.87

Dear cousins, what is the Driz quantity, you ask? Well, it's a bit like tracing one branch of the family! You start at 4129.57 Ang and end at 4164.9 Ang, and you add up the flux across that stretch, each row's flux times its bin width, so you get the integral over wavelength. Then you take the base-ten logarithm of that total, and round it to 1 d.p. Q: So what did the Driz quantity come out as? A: 1.7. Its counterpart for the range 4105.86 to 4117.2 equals 1.2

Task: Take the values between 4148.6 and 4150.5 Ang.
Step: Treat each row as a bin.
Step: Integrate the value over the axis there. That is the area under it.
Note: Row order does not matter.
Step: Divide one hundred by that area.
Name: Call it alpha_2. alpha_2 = 40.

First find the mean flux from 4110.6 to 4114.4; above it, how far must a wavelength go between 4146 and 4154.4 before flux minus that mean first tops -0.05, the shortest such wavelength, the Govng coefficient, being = 4148.15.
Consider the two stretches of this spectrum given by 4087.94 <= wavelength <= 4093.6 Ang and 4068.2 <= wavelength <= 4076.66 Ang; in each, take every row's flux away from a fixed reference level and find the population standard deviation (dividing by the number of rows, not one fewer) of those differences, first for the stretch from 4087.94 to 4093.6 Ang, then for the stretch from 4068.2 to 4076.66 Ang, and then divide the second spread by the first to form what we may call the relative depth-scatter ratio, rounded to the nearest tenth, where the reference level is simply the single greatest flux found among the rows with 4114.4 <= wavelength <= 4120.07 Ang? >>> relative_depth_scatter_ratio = 1.8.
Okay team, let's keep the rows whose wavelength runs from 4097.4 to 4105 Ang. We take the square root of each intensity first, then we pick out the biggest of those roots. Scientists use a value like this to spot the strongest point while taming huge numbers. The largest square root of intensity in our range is 1.14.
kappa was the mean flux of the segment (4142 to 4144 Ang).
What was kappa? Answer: 1.07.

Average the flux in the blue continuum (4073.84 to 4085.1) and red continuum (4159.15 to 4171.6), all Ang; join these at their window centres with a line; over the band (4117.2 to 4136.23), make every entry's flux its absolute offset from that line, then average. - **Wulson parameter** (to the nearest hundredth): 0.09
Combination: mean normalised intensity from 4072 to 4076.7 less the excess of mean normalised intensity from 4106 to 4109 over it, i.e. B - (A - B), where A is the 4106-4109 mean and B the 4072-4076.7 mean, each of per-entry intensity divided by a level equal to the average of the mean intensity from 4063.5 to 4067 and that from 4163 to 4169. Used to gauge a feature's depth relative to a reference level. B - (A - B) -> 1.09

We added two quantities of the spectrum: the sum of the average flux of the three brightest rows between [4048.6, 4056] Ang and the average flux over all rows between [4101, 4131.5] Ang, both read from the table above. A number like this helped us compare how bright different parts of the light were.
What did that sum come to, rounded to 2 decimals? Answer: 2.68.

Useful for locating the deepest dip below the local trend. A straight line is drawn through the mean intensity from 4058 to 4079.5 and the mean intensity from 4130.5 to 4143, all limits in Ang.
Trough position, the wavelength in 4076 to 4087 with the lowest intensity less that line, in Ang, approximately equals 4077.13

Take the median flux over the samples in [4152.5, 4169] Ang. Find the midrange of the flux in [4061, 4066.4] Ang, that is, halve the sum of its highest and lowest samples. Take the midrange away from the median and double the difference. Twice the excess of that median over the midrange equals 0.5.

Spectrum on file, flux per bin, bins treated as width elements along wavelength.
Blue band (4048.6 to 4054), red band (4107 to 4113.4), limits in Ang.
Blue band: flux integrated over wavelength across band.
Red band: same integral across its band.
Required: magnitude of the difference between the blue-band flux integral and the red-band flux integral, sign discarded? 1.3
